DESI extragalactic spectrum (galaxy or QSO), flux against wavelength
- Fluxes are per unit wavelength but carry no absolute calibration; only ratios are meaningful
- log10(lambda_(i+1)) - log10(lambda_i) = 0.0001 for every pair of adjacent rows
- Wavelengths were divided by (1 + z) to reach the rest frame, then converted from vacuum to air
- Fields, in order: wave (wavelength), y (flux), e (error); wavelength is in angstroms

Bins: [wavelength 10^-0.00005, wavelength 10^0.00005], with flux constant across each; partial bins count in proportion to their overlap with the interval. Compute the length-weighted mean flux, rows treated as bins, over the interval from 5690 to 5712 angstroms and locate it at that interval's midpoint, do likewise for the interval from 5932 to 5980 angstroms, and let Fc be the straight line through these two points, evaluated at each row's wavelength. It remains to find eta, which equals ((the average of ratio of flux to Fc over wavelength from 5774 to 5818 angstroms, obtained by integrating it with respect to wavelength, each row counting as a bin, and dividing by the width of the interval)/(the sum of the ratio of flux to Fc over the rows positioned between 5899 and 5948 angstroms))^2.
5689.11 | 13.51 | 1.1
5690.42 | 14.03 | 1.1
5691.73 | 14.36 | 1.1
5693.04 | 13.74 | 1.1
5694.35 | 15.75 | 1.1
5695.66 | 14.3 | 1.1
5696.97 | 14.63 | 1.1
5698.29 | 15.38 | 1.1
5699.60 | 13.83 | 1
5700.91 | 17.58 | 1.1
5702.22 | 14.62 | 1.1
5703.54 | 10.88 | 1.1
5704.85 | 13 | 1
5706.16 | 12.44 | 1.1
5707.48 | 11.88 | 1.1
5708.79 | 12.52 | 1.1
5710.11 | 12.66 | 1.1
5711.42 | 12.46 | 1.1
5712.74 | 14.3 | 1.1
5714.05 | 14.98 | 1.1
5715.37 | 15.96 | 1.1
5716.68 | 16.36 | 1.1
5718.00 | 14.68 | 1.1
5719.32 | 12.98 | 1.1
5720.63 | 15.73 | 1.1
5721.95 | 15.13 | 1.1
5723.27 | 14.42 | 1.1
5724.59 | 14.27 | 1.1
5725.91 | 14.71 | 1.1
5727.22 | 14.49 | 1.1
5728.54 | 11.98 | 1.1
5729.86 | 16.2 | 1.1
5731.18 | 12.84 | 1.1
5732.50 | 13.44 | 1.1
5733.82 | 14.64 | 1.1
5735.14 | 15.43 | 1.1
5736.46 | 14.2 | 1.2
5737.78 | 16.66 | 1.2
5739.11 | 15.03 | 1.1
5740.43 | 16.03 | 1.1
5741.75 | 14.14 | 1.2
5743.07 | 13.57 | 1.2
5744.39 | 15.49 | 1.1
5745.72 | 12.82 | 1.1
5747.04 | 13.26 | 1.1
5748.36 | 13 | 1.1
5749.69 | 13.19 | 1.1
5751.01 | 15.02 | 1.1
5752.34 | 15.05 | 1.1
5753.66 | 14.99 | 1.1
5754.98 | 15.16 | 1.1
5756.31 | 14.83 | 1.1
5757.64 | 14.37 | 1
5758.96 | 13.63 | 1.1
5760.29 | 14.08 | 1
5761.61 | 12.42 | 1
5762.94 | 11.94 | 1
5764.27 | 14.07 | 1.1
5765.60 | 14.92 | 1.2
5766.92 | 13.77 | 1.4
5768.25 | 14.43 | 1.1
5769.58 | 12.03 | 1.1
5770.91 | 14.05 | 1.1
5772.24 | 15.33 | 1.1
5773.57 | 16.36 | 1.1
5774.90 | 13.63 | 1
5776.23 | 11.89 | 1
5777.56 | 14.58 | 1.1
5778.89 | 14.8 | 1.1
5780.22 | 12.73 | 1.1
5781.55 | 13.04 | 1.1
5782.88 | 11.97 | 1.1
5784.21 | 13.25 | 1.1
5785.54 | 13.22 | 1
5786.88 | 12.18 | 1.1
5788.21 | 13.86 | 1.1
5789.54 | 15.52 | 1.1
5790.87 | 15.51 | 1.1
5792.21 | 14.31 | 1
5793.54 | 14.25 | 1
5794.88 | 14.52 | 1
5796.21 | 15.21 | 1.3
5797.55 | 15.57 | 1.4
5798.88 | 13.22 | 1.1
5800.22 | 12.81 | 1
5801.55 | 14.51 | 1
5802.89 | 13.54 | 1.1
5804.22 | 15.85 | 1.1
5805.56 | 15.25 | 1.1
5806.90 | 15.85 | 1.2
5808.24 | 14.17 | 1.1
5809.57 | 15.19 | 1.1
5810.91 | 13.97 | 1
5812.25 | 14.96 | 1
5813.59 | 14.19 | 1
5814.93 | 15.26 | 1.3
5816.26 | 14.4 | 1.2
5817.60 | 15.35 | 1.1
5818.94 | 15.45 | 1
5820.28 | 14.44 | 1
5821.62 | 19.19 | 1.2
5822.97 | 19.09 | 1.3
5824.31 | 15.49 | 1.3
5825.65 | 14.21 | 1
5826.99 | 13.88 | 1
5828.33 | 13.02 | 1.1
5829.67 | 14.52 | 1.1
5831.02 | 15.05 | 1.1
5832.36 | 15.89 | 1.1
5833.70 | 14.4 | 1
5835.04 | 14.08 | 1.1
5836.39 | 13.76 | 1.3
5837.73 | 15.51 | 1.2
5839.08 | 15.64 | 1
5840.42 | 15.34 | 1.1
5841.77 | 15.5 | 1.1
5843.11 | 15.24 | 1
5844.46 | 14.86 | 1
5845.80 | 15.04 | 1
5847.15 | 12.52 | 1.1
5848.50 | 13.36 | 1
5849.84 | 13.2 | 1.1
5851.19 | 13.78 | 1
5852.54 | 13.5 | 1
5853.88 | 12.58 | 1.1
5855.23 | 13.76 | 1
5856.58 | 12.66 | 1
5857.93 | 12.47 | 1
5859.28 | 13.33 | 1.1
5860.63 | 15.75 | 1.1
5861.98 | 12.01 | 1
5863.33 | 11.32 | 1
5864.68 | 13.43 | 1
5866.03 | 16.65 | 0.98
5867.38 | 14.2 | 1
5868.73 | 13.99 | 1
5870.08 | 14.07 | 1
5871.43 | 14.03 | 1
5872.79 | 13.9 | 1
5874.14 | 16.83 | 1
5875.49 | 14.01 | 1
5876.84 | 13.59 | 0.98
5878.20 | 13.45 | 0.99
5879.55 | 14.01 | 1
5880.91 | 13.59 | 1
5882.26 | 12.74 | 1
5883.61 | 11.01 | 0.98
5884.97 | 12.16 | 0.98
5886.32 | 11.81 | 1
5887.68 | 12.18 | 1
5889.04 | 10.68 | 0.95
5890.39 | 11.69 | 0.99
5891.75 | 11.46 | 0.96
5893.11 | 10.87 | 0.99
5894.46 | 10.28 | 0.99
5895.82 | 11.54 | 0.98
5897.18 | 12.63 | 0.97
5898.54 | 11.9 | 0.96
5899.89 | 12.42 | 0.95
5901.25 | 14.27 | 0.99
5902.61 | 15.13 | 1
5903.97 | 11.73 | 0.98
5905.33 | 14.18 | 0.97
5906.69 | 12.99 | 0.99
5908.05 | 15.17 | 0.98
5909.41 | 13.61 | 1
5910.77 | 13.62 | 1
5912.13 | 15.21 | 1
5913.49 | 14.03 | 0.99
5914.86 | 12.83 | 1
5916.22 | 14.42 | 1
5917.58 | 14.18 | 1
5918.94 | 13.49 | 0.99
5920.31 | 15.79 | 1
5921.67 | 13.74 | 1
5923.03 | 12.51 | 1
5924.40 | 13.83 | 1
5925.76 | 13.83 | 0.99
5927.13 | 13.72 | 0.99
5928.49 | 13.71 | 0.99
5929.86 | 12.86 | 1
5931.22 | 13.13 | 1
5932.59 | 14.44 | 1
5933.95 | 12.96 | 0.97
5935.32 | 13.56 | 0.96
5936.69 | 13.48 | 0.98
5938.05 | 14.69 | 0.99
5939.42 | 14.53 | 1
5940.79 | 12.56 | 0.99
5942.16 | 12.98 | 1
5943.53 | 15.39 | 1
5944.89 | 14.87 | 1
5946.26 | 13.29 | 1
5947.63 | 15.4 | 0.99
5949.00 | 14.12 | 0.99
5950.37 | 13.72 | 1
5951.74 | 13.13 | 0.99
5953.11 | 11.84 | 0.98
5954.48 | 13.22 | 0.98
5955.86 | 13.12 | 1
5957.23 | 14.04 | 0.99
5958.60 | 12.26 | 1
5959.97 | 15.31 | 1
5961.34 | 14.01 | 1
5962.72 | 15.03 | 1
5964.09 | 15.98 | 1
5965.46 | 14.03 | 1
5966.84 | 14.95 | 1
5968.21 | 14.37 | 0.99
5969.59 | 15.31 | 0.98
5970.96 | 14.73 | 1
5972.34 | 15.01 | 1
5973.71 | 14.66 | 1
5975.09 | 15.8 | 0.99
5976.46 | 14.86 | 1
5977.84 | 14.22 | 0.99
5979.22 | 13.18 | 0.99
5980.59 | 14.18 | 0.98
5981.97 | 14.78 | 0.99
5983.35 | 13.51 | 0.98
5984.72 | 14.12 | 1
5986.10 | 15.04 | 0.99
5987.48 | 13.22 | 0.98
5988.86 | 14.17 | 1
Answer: 0.001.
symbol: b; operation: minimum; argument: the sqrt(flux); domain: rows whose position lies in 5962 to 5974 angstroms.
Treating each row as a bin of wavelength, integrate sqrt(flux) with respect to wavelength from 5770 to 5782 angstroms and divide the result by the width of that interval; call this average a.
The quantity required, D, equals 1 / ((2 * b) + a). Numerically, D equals 0.0890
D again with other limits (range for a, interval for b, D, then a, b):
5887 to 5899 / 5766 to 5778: 0.0973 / 3.38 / 3.45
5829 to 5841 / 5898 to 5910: 0.0934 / 3.86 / 3.42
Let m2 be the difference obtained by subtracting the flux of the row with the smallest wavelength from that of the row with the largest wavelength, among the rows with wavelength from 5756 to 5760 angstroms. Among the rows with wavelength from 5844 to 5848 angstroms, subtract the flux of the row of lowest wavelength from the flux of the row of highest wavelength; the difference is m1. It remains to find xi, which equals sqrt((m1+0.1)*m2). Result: 1.6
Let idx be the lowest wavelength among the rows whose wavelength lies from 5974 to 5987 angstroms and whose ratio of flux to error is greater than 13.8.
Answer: 5975.09 angstroms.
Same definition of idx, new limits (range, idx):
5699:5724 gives 5699.60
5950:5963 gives 5957.23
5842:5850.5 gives 5843.11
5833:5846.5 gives 5833.70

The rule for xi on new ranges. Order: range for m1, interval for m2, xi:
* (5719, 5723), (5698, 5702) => 2.2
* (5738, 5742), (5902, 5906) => 0.9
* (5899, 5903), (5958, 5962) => 2.2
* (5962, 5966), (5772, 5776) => 1.2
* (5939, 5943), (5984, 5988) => 1.1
